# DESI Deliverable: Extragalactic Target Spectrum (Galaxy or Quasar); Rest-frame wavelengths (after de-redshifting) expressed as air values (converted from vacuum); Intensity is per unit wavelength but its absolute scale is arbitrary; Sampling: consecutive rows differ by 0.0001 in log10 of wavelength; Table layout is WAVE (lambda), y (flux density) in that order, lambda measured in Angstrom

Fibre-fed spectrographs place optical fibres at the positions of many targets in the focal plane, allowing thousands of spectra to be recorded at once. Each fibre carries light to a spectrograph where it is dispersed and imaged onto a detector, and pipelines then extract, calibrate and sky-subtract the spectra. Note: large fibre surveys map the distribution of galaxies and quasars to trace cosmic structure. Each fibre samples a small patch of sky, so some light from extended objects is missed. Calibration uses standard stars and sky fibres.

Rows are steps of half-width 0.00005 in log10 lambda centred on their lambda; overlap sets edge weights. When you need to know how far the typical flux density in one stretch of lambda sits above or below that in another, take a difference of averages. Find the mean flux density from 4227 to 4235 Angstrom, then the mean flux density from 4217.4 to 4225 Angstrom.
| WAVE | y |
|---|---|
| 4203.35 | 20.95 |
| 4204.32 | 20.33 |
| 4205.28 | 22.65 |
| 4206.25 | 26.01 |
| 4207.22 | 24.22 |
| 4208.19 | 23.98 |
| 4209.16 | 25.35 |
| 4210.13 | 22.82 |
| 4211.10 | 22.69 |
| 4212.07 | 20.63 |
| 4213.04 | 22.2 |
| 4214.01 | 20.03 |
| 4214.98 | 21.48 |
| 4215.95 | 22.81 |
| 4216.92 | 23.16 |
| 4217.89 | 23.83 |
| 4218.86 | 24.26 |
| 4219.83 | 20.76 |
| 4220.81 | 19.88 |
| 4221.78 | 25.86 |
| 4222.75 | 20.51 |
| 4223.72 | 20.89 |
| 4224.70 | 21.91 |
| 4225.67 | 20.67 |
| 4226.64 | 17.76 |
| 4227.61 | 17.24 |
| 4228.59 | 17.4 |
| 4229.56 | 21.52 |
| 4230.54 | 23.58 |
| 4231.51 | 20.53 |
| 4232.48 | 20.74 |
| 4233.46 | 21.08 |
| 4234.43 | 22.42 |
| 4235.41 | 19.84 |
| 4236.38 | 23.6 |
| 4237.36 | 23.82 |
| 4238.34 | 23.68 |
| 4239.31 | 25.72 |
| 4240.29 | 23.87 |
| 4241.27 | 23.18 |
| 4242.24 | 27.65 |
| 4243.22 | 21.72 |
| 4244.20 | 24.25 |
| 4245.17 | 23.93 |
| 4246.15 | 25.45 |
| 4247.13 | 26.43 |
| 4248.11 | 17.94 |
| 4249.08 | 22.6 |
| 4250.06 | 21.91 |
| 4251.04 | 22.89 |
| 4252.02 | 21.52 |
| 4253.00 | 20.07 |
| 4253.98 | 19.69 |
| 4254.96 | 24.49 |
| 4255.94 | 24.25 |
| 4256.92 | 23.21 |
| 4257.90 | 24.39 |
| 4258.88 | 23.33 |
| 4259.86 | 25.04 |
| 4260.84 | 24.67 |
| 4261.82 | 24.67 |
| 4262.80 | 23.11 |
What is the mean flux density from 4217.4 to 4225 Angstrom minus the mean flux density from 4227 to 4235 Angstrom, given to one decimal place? 1.7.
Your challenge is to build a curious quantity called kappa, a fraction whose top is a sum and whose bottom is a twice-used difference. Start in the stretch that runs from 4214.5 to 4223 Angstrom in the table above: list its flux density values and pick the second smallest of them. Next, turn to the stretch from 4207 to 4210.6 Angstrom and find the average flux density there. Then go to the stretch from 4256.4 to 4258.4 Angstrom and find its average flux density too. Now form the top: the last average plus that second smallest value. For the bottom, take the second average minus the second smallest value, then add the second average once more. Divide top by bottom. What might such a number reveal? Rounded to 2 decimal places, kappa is 1.60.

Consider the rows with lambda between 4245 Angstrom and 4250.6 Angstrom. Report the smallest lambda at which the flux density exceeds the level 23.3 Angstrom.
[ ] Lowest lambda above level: 4245.17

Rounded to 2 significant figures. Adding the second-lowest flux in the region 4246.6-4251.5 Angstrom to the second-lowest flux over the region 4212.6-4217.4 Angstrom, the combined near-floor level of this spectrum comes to 43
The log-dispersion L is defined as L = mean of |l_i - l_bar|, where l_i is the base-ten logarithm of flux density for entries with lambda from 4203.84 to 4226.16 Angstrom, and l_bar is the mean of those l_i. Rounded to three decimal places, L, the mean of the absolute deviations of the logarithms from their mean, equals 0.030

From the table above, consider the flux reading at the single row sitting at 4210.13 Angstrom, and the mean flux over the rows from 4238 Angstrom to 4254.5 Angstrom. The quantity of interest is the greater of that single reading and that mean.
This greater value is 23.1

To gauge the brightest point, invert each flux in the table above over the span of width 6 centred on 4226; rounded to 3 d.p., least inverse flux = 0.046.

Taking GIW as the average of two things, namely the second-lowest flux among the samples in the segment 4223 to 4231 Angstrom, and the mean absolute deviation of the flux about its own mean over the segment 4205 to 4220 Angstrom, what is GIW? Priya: 9.3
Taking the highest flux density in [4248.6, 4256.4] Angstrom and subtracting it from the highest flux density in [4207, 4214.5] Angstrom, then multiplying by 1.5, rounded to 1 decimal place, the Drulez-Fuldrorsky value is 1.3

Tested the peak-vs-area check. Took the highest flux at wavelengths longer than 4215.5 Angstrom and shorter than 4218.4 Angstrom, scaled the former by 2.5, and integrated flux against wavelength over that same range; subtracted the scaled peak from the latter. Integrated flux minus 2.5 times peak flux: 8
